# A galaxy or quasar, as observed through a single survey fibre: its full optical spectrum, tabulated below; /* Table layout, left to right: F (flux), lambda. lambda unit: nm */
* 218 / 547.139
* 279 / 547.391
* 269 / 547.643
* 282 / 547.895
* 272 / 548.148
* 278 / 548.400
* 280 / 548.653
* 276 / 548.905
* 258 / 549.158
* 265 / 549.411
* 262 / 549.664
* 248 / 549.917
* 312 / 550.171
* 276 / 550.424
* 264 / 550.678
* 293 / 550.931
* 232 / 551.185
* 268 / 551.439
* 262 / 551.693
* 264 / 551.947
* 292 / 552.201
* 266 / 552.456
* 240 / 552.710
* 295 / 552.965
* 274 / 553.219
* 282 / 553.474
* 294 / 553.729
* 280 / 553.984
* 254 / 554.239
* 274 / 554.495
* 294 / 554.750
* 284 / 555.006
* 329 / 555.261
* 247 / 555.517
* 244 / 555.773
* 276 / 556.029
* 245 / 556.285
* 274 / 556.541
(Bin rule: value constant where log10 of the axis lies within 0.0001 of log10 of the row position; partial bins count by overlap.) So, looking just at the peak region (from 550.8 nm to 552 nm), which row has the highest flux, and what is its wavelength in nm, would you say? 550.931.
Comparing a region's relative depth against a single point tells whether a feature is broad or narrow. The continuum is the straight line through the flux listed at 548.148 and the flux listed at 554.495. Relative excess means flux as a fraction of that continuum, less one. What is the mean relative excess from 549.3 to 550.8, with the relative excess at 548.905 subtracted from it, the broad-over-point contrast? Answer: -0.019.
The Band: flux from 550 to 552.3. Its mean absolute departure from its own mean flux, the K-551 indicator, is 17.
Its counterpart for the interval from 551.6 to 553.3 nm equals 14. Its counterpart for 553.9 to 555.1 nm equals 11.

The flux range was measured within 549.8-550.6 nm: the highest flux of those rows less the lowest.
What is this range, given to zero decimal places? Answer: 64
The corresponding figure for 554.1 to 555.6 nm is 82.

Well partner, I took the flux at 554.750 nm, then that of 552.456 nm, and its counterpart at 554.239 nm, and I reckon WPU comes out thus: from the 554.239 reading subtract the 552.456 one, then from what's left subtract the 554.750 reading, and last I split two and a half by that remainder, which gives -0.0082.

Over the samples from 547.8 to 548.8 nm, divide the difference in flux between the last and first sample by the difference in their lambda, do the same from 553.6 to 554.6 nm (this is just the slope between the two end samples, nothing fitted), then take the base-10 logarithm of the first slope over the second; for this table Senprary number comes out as -1.0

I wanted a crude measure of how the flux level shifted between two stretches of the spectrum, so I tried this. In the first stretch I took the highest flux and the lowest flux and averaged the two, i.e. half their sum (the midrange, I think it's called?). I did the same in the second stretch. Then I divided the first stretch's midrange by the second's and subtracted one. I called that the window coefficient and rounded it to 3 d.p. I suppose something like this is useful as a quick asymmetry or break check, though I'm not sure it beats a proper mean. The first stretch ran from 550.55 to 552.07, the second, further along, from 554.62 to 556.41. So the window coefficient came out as -0.084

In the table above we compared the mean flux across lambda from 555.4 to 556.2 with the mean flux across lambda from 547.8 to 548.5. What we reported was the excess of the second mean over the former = 22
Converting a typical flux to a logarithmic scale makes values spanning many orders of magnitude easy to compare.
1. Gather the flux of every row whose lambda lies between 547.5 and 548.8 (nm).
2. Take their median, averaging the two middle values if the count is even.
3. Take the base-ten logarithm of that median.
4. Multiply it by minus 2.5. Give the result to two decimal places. -6.11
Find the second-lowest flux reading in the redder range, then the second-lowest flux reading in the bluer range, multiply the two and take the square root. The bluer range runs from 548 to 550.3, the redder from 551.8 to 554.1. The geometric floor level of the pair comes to 261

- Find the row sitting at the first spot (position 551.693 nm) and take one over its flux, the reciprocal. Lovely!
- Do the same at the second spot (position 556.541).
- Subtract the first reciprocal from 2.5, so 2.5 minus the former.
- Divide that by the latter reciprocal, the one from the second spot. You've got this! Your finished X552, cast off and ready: 684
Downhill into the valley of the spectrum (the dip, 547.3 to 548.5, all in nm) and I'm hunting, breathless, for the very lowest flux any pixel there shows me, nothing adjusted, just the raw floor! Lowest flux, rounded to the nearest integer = 269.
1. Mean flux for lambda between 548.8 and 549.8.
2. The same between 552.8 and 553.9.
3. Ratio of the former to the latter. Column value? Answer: 0.93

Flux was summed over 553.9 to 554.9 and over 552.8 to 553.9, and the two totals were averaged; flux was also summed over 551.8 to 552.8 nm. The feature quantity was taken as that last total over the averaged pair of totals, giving 0.945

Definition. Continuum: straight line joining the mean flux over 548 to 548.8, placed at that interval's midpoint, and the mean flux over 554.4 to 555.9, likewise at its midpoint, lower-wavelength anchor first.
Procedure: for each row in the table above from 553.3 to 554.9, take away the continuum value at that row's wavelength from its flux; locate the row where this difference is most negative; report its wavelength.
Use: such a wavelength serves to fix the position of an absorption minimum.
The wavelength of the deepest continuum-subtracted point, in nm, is 554.239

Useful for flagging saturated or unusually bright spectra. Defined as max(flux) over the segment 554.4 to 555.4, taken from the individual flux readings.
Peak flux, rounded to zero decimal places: 329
